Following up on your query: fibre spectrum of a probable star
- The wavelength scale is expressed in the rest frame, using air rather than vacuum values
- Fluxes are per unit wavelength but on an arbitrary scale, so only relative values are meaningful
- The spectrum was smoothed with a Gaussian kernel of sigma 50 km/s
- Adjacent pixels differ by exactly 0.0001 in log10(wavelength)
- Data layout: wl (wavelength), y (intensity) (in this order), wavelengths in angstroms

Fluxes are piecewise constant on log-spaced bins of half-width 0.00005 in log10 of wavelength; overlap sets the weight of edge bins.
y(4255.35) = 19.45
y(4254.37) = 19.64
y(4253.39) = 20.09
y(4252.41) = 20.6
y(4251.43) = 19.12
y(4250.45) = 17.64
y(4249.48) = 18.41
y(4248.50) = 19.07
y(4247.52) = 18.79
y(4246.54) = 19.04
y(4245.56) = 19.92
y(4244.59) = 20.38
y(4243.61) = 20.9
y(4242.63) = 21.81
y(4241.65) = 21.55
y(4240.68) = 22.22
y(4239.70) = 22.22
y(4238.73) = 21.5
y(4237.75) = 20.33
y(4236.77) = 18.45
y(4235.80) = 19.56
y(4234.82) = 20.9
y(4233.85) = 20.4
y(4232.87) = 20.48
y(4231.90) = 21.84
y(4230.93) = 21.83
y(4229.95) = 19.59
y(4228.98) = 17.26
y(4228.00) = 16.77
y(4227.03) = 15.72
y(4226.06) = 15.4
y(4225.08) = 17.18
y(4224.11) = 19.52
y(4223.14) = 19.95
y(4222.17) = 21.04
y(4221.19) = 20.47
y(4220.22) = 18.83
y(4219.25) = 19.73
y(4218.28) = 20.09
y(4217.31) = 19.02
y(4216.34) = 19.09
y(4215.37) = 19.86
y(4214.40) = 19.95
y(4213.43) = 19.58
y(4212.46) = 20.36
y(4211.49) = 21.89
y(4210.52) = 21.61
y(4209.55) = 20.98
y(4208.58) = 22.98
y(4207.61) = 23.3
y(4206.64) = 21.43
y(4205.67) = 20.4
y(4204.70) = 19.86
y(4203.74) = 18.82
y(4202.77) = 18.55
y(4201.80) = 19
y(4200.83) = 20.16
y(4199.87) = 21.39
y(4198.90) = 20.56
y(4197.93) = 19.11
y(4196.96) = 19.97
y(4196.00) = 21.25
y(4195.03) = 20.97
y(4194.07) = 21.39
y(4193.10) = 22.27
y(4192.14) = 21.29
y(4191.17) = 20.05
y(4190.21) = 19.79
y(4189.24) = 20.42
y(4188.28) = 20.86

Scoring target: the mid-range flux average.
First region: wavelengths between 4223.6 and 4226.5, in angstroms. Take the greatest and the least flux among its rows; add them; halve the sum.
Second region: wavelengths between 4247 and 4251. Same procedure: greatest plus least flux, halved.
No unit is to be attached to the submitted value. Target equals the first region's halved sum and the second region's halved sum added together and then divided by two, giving 17.9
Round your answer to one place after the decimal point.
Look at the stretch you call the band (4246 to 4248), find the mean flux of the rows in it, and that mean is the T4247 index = 18.9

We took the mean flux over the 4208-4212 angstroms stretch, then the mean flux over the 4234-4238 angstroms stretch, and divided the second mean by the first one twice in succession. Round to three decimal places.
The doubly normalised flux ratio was 0.041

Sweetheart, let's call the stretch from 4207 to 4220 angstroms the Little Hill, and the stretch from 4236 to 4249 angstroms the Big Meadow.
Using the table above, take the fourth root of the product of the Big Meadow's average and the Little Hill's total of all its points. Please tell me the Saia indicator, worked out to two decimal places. 8.61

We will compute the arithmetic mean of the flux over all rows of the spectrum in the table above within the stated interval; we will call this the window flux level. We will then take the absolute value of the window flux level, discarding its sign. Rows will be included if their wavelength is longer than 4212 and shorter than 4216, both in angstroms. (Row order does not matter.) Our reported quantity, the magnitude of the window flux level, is 19.9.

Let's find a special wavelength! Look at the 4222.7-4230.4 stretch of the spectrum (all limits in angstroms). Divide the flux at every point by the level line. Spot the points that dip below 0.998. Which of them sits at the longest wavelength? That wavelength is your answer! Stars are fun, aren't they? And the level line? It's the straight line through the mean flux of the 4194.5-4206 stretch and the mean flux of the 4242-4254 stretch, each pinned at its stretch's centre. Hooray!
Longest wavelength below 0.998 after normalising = 4229.95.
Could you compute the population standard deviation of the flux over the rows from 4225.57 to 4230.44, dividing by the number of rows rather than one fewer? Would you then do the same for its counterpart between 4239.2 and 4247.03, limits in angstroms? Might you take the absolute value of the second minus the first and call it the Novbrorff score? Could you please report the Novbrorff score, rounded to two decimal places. 0.40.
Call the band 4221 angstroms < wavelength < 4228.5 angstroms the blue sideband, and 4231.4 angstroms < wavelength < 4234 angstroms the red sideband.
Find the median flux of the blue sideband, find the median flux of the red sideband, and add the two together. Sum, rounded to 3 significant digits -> 38.8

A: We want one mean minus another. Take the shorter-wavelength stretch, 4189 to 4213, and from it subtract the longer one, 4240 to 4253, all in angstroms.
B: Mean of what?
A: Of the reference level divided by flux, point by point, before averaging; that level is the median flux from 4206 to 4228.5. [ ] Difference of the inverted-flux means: -0.04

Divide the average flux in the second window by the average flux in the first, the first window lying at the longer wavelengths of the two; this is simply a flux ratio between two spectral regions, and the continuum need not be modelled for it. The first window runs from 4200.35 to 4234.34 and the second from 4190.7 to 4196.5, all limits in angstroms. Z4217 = 1.07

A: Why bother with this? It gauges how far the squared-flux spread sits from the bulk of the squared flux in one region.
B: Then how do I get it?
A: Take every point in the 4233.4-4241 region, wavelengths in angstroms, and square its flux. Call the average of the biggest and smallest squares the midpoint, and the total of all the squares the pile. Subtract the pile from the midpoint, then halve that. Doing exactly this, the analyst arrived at -1511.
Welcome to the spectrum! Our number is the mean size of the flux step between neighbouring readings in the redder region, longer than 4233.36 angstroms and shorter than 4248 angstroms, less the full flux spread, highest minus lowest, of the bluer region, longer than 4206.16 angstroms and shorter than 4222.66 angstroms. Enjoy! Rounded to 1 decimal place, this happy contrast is -3.7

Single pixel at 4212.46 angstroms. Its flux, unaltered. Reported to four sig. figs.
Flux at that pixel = 20.36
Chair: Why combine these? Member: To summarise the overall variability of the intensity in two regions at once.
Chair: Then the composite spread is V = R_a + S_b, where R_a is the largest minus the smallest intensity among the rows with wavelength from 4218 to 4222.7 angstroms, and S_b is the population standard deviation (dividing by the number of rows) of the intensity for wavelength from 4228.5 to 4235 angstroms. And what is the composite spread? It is 3.7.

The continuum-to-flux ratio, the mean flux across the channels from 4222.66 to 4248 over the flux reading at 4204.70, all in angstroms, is 0.99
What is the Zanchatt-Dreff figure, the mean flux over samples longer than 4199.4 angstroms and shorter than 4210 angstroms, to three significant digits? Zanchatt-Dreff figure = 20.6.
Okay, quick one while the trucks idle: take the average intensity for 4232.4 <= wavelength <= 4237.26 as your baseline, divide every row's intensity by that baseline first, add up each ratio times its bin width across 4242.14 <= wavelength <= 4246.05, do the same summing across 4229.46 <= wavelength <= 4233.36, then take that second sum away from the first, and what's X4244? 0.0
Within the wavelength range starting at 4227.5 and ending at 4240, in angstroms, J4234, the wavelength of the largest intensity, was 4239.70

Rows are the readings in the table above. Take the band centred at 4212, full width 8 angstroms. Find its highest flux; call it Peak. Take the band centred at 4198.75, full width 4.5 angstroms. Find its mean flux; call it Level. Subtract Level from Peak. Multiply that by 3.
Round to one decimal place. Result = 8.2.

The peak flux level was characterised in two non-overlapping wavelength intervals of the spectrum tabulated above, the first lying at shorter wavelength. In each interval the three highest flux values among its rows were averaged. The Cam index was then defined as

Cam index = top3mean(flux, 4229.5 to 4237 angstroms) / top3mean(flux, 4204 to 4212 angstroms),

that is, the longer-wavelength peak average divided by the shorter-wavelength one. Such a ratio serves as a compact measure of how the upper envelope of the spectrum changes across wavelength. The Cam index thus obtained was 0.95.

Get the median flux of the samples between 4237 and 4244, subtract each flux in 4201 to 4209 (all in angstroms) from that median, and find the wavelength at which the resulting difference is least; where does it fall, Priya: 4207.61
